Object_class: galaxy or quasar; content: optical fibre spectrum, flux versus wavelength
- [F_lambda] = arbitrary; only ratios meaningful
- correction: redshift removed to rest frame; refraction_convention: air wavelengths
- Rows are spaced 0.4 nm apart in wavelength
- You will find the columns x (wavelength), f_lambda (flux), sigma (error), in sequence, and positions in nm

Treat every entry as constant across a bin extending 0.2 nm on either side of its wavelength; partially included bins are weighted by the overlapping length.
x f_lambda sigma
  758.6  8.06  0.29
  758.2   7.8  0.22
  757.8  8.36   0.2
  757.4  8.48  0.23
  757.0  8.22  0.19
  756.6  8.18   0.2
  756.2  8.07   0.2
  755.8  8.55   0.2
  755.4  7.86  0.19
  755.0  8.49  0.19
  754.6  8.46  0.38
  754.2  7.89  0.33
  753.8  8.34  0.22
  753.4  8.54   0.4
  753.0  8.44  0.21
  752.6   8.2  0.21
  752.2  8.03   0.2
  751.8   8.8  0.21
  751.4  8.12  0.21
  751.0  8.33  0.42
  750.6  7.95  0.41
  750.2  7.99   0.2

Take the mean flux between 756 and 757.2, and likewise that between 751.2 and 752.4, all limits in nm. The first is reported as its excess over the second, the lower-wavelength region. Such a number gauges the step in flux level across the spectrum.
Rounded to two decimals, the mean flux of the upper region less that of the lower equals -0.16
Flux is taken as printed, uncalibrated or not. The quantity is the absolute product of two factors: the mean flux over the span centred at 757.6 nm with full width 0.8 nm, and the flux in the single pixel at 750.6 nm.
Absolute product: 66.9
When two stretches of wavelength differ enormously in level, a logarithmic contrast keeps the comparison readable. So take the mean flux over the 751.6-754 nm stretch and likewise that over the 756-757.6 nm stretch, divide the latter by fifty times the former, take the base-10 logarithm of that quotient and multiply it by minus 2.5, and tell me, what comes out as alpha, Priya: 4.27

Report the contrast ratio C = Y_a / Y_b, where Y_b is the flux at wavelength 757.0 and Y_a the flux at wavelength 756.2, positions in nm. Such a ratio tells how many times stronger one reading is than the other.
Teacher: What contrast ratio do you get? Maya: 0.98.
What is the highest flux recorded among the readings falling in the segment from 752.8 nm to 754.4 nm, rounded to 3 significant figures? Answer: 8.54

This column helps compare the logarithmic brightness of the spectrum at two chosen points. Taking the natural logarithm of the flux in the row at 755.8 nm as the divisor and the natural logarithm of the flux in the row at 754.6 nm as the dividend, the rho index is 1.00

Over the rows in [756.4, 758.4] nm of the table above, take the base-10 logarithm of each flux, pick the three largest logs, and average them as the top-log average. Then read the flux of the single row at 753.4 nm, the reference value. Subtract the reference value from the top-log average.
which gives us -7.62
